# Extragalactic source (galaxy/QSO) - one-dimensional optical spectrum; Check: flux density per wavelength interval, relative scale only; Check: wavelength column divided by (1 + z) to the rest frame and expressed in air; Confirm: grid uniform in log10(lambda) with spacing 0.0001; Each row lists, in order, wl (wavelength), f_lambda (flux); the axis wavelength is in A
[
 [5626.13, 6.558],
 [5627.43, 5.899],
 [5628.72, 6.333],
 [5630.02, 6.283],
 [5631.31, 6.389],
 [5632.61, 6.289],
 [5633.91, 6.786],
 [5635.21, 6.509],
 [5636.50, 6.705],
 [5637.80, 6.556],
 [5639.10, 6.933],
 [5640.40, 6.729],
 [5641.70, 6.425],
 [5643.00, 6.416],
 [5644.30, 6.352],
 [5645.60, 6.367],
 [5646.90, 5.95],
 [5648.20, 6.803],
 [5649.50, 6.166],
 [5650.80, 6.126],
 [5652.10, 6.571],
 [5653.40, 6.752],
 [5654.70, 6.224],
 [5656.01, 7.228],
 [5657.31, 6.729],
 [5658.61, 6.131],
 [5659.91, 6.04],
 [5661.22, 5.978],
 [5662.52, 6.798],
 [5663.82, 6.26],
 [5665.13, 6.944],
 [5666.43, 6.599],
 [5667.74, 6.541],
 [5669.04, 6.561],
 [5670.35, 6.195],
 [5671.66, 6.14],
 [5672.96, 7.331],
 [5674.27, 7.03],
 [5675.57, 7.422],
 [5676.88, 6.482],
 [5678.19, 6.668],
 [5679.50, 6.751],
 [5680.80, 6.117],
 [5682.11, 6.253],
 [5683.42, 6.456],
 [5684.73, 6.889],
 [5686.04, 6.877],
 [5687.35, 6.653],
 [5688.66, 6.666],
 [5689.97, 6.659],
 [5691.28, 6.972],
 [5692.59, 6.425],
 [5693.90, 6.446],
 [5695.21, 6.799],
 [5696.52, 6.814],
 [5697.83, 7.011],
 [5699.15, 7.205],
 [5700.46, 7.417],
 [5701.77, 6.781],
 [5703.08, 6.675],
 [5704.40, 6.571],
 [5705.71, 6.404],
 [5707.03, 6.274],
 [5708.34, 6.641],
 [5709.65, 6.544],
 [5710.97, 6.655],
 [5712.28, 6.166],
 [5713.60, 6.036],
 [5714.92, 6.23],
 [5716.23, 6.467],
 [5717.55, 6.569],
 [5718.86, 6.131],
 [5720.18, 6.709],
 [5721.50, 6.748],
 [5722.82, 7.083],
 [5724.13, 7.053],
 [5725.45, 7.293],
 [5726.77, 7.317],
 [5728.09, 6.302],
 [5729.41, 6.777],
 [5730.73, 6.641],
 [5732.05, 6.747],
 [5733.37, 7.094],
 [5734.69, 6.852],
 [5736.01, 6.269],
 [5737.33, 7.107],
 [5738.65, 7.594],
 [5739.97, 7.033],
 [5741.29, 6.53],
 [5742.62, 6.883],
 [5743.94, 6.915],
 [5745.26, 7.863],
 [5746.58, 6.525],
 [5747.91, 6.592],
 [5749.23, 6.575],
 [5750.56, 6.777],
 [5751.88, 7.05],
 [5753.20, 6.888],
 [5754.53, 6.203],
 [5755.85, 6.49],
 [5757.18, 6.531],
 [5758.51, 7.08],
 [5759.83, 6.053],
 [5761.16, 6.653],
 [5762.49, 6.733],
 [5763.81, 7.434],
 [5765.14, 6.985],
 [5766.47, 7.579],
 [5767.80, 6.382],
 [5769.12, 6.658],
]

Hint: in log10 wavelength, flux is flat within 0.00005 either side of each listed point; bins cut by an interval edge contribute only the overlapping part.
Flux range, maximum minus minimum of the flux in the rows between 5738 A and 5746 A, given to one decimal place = 1.3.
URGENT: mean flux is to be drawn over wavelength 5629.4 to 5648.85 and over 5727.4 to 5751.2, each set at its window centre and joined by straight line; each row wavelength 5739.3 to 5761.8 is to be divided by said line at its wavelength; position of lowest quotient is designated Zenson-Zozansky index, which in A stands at 5759.83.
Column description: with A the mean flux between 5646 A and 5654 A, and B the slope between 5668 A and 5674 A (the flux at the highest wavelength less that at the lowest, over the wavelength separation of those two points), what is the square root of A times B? 1.1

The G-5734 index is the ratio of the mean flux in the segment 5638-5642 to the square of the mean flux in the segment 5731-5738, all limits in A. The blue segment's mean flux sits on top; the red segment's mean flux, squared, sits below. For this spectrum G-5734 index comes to 0.144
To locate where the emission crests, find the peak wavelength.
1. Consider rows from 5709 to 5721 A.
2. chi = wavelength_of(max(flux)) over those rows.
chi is 5720.18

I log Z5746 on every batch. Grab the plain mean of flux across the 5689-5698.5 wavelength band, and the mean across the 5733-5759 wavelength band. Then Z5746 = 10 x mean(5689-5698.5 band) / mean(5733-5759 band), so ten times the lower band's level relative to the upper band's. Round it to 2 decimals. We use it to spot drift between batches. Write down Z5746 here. 9.84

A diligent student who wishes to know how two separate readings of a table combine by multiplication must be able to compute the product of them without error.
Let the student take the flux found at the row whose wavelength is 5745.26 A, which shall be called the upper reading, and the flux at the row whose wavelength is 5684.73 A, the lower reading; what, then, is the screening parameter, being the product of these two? 54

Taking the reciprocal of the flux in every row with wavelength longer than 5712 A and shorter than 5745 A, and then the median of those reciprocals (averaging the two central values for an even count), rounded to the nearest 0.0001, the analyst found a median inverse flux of 0.1482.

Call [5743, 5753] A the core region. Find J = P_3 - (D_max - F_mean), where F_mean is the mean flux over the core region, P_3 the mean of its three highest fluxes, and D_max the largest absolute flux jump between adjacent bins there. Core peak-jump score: 12.84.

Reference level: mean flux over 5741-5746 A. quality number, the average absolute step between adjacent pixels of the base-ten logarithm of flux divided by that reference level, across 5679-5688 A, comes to 0.018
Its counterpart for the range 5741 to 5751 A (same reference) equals 0.026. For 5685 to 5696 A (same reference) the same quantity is 0.014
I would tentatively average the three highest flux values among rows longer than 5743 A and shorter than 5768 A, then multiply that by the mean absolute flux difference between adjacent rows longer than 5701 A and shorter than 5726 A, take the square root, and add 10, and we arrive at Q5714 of 11.28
